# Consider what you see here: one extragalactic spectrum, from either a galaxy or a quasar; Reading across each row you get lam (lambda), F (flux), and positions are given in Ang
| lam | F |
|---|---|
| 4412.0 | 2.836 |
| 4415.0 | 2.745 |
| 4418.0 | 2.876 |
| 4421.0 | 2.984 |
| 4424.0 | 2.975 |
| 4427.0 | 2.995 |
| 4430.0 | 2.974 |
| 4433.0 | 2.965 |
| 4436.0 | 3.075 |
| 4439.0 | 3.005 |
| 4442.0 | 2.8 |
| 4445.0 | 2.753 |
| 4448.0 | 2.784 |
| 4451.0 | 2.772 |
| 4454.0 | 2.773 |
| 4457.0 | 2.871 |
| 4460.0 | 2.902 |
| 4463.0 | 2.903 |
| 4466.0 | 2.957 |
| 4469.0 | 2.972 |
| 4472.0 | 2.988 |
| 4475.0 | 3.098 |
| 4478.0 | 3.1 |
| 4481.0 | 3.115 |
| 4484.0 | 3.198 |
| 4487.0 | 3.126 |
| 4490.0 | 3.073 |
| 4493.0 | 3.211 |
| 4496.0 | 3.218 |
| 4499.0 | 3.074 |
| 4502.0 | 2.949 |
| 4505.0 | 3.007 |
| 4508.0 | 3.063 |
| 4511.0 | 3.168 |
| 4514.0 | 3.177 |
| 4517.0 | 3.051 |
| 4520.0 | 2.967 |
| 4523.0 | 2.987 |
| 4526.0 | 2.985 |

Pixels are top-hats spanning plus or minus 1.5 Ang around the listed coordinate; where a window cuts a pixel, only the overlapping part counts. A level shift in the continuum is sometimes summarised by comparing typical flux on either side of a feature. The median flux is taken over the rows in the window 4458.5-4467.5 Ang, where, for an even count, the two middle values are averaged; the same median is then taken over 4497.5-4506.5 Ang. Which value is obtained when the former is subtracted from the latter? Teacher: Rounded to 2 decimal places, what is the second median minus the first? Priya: 0.10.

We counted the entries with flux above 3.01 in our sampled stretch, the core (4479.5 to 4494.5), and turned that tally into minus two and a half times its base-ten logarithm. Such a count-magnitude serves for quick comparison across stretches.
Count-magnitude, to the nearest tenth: -1.7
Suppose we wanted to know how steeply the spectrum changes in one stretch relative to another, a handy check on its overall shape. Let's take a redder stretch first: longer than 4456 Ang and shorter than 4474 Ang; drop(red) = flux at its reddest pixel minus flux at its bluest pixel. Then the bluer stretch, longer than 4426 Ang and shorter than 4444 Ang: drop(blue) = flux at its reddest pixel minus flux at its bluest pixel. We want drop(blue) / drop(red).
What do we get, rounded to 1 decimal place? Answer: -1.7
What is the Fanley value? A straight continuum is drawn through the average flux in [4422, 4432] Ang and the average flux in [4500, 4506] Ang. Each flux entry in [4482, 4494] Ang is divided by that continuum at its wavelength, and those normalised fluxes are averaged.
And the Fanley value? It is 1.06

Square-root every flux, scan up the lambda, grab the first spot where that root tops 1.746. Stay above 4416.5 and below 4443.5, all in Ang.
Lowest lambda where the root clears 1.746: 4436.0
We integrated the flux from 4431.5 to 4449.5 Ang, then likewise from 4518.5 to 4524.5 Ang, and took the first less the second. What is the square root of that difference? 5.9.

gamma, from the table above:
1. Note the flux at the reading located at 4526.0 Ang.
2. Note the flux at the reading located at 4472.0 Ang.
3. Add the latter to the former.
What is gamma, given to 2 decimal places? 5.97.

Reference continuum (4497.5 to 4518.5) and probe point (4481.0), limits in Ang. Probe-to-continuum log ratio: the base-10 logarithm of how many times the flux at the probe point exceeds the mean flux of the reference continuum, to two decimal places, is 0.01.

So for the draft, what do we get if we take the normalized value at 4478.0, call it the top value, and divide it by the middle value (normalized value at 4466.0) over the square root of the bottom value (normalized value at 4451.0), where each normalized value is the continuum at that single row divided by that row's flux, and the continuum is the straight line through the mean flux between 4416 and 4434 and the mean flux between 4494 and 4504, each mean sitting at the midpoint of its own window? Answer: 1.00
